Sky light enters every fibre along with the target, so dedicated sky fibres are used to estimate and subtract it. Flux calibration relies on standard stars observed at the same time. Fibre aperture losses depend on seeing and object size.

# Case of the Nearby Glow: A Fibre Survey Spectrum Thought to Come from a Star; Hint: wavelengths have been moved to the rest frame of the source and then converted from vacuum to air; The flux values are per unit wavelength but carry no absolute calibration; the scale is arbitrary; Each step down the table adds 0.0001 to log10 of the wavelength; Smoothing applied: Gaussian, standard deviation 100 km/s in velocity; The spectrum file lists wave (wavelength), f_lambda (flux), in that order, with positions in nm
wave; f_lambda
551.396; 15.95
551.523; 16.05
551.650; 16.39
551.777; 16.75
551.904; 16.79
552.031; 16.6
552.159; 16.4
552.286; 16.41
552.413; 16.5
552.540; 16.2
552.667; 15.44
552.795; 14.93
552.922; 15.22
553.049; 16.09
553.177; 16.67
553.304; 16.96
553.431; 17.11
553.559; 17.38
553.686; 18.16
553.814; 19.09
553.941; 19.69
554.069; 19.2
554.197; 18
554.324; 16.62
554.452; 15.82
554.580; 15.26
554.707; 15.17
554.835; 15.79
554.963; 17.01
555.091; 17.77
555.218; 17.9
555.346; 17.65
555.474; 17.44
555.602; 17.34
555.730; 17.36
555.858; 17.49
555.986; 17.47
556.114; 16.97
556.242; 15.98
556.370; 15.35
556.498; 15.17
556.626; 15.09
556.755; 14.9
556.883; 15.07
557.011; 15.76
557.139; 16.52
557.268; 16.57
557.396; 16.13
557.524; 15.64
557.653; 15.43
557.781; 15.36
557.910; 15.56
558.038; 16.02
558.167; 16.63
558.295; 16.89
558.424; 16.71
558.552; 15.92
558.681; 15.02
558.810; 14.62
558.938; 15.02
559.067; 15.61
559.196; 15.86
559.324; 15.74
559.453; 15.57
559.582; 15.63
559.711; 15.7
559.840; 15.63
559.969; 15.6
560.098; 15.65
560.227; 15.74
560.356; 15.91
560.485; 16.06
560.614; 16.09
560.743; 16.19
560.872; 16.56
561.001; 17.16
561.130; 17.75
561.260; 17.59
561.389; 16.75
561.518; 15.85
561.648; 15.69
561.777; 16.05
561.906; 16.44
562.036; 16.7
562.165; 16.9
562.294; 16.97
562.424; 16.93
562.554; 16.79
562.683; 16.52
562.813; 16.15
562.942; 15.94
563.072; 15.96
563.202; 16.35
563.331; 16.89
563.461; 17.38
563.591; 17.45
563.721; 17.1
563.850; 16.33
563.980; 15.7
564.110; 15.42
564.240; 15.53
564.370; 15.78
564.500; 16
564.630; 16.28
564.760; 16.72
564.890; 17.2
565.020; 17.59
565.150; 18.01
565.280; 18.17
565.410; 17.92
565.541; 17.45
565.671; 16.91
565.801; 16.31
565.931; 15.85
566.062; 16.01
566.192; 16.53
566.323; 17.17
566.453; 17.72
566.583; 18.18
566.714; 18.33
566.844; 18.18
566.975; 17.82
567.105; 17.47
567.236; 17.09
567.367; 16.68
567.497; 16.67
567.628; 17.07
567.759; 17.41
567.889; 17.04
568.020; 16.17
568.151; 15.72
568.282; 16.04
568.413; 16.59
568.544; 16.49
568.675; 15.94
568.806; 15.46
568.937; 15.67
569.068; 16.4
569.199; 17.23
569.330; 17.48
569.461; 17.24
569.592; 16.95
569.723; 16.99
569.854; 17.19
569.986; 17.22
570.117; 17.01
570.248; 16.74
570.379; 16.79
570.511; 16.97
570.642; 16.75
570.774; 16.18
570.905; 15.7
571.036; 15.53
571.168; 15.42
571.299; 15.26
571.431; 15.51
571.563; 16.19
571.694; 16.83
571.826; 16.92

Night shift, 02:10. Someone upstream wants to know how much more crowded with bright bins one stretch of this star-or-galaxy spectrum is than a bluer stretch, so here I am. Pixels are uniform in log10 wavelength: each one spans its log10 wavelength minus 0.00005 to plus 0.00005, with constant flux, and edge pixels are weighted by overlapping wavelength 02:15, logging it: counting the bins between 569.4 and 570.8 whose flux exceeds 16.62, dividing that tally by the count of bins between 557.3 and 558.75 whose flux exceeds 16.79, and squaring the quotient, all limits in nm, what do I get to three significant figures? 100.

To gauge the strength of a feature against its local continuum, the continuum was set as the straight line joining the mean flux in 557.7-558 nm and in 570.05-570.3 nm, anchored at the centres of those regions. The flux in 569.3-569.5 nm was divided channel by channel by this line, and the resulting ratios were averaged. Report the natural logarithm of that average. 0.03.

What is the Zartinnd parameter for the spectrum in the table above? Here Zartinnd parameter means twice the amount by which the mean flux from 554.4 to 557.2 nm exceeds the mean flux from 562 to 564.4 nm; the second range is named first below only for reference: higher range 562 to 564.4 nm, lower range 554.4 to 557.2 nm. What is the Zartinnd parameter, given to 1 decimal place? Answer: -0.2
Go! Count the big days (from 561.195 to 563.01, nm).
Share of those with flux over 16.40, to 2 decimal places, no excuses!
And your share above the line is 0.64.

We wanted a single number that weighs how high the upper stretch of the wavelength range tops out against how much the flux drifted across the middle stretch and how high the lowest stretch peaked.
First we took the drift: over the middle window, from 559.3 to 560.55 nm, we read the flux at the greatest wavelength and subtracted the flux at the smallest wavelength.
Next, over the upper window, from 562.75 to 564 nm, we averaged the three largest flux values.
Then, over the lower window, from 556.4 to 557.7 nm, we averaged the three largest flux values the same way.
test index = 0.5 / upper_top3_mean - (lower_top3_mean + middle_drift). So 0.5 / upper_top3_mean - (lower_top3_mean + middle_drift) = -16.7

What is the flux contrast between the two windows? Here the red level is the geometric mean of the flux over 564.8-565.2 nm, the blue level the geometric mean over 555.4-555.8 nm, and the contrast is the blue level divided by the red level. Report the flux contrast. 0.99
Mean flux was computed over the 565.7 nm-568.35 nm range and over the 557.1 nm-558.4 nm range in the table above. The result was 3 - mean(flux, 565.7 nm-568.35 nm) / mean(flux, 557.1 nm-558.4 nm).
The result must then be 1.94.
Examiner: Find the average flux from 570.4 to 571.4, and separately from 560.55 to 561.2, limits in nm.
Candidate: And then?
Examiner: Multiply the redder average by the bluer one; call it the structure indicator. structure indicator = 268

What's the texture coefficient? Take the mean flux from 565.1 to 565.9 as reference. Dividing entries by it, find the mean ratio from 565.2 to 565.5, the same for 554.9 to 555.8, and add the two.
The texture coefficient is 2.04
